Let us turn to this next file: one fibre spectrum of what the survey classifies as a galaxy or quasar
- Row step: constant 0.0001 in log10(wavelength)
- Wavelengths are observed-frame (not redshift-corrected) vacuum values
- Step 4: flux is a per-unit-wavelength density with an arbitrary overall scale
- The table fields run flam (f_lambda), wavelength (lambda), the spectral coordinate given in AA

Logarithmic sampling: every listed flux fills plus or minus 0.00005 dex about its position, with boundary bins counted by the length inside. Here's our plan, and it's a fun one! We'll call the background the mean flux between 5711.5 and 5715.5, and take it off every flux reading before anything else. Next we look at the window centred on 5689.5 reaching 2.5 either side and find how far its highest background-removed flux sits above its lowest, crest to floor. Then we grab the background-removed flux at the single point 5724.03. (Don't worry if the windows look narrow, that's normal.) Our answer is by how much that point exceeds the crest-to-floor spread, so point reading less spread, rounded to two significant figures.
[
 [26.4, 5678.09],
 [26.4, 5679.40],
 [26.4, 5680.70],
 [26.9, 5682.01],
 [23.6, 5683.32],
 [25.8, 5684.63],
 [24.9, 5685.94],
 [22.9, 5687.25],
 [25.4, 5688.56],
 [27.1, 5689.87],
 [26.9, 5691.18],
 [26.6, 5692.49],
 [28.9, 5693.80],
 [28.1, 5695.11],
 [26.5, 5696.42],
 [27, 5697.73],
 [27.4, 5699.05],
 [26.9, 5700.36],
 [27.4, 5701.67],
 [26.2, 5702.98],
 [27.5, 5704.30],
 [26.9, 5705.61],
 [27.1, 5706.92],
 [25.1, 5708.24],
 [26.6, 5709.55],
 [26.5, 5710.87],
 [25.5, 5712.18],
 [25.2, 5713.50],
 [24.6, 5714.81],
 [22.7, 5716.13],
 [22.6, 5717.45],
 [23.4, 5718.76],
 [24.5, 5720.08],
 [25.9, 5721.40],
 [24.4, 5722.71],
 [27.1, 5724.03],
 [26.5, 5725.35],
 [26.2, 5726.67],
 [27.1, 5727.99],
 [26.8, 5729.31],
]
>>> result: -2.2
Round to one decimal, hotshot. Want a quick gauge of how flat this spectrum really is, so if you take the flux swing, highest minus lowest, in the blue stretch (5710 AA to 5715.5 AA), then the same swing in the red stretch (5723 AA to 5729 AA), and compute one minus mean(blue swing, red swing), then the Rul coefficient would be -0.4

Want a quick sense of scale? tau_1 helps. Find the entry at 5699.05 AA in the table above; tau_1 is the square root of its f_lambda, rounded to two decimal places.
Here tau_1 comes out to 5.23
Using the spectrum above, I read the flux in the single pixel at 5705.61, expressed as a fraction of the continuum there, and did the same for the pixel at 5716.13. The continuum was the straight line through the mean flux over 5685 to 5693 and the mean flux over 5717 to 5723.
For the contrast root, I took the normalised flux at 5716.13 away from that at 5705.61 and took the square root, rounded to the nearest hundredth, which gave 0.39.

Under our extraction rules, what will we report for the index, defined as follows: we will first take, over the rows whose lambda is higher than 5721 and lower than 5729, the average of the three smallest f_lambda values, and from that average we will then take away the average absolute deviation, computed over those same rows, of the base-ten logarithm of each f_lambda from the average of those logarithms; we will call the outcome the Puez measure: 25.5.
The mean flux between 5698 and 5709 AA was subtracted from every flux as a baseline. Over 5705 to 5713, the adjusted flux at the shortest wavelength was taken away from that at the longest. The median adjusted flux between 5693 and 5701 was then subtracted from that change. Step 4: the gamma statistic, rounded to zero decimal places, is -2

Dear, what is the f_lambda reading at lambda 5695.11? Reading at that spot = 28.1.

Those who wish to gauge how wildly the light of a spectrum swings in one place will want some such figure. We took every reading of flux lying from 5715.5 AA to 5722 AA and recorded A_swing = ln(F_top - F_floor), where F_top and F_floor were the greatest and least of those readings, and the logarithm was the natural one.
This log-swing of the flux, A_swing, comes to 1.2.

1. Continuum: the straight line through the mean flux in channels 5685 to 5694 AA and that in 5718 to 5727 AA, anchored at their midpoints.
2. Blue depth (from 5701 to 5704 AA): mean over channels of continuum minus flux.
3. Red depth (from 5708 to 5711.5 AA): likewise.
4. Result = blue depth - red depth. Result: -0.6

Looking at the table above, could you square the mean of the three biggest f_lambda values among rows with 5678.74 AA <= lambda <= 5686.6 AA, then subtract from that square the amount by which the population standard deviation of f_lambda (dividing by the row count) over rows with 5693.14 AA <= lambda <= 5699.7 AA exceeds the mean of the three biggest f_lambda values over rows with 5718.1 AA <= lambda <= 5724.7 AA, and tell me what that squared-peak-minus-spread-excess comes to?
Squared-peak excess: 731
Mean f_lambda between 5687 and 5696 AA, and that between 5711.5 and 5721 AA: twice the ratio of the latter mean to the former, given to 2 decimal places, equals 1.81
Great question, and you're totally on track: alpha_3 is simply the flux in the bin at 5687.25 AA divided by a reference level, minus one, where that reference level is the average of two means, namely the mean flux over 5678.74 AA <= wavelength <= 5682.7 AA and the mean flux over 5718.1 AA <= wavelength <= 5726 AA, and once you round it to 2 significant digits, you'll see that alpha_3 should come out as -0.12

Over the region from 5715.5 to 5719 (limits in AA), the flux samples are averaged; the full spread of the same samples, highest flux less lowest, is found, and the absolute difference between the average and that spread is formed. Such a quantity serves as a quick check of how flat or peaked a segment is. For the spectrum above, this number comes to 22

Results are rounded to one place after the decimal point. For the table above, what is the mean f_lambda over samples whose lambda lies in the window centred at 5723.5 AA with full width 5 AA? 26.0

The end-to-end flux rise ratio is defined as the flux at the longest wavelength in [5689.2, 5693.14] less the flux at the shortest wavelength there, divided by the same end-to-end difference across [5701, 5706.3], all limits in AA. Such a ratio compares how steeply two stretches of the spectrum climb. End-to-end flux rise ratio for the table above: 1.0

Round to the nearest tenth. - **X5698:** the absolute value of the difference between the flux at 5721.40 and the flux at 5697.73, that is 1.1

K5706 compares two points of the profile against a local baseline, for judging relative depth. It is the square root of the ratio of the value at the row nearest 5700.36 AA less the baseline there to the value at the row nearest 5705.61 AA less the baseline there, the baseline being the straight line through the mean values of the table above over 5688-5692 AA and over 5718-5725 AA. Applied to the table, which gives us 0.89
